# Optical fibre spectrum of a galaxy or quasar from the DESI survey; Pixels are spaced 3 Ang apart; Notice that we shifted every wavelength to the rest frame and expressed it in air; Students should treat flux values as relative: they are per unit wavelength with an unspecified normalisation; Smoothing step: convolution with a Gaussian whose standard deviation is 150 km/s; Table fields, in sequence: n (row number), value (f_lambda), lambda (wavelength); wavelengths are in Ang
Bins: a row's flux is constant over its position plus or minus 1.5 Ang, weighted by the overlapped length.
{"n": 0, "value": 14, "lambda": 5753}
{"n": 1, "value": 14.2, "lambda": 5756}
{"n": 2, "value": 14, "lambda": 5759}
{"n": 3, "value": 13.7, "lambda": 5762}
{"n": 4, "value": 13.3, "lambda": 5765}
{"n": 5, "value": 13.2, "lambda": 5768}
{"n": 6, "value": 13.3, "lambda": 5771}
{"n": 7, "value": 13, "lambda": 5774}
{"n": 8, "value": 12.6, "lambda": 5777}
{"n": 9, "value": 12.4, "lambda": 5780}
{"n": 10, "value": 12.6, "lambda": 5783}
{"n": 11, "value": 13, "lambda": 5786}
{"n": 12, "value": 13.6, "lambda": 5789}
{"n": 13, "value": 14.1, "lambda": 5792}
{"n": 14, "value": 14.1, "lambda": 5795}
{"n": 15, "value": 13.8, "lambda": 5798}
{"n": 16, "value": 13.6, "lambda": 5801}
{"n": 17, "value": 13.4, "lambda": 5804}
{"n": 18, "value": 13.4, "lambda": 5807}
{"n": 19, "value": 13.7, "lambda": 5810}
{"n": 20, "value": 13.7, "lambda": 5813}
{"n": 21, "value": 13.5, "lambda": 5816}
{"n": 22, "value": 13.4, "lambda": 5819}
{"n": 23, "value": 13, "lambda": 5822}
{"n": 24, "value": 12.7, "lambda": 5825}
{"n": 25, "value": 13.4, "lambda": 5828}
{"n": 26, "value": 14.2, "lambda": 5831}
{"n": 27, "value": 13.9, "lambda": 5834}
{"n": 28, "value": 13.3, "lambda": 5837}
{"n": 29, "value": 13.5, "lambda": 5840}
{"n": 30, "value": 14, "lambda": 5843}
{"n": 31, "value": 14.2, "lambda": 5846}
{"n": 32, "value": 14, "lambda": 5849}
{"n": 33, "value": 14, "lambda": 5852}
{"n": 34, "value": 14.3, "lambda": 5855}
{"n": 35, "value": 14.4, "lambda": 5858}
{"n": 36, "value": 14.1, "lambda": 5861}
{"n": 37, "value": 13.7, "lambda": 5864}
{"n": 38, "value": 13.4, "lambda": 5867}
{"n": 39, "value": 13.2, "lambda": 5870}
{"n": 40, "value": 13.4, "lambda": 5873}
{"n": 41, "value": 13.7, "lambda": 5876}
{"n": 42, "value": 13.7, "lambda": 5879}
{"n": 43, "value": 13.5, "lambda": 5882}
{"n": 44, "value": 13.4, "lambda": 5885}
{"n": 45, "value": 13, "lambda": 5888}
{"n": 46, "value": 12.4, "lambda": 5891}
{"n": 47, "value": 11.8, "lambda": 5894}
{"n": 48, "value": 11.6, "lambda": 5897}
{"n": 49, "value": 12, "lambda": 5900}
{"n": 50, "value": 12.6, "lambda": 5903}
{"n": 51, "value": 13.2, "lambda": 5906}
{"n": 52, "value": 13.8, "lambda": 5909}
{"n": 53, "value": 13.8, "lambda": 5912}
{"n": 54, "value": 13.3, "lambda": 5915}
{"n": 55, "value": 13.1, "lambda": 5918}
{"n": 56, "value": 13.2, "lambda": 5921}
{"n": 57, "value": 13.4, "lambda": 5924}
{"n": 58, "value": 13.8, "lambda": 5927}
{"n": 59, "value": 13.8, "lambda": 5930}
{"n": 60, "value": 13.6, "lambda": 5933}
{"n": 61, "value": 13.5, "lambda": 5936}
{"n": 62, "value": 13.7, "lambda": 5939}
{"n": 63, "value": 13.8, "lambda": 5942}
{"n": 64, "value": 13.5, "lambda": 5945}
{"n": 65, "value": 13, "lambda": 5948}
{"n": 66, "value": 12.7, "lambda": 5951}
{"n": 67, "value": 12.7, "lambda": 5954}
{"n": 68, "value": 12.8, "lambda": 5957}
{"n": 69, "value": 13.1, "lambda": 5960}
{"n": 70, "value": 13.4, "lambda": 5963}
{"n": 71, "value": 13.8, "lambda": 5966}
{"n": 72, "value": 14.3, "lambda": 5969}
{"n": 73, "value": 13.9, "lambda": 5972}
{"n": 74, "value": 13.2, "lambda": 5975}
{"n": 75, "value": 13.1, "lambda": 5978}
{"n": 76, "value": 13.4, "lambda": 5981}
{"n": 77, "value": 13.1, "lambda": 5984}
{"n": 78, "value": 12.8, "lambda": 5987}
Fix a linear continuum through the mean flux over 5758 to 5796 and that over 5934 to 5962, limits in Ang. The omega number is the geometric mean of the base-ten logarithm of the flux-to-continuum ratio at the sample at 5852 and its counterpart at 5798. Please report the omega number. 0.020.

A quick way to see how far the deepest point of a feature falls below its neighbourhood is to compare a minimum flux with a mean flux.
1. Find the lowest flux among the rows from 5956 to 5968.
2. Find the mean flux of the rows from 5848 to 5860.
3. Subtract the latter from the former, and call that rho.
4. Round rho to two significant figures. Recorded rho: -1.4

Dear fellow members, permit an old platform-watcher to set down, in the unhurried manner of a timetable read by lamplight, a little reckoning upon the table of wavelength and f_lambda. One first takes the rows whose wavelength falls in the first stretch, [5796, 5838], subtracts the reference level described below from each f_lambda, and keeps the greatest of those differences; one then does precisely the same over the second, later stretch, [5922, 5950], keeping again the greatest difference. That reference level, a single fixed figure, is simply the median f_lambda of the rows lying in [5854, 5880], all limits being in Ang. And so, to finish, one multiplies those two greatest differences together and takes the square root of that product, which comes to 0.22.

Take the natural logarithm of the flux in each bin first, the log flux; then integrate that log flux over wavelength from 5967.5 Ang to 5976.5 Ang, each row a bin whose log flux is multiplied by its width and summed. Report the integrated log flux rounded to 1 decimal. 23.6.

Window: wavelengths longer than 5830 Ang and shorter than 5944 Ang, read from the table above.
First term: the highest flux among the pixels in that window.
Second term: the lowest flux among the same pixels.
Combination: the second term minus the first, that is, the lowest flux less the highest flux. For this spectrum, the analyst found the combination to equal -2.8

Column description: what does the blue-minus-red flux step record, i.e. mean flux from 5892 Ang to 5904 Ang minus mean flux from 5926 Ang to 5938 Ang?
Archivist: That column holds -1.7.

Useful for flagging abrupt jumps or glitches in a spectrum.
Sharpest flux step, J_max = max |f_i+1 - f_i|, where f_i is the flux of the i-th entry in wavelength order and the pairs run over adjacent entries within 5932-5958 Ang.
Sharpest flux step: 0.50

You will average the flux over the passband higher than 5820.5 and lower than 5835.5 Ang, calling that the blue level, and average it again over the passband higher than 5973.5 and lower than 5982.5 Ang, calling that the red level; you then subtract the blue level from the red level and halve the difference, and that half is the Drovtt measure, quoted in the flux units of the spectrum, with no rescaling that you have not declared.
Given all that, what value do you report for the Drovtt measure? -0.10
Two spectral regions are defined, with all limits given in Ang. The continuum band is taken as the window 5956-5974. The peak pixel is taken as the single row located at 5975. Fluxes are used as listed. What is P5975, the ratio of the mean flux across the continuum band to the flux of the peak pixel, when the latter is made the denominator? 1.03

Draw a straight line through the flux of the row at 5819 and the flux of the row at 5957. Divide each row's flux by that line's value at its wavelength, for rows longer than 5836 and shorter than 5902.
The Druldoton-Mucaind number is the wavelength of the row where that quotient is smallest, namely 5897 Ang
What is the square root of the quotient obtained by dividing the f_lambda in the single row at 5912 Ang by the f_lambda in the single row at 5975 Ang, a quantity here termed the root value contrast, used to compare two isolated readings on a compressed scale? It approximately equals 1.02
